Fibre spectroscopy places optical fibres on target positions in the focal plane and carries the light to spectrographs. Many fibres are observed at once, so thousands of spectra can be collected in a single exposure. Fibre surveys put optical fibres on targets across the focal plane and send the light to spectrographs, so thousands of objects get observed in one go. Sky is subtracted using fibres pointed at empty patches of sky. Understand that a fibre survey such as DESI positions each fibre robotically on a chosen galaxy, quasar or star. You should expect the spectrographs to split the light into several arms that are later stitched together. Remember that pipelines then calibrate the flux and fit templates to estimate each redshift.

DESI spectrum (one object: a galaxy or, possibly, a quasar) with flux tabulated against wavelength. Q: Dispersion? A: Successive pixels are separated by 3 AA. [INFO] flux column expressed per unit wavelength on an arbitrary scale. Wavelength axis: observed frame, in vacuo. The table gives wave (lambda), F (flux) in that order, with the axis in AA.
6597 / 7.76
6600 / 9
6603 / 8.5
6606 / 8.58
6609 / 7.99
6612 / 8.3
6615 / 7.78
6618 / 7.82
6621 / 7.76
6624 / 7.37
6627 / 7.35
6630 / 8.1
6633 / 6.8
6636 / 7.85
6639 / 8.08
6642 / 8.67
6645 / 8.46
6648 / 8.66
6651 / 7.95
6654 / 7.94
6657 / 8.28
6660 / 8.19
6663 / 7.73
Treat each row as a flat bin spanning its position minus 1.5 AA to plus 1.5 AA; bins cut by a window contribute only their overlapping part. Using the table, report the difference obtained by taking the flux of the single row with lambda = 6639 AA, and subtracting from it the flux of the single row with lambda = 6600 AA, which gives -0.9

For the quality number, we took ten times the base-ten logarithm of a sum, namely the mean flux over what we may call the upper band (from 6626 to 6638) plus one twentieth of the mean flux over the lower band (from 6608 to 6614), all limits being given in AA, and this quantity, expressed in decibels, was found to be 9.0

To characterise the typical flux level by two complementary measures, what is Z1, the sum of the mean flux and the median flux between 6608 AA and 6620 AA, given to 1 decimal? 15.9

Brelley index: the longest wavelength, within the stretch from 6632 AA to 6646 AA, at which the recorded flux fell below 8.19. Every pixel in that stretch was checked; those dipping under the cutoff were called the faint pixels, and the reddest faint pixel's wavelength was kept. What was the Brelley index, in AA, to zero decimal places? 6639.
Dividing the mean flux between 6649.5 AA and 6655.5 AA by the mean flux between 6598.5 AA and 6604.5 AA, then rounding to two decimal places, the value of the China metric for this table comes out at 0.91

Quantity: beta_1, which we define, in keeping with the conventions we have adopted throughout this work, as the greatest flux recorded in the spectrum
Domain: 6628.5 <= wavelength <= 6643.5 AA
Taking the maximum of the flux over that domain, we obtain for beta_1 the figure 8.67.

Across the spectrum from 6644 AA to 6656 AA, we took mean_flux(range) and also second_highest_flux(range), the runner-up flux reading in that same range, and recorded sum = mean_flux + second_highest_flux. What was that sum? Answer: 16.7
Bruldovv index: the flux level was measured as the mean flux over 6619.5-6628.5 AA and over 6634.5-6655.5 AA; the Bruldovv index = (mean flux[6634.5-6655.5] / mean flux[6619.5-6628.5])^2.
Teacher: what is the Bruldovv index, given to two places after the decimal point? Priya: 1.21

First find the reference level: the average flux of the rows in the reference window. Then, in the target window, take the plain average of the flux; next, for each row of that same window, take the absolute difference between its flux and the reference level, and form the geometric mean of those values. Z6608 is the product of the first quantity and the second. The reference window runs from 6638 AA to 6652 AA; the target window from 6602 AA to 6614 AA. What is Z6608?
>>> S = 1.4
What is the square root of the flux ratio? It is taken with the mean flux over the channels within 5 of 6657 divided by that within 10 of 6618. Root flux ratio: 1.02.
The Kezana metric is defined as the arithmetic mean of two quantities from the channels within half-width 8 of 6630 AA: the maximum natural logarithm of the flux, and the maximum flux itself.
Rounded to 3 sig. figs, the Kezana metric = 5.10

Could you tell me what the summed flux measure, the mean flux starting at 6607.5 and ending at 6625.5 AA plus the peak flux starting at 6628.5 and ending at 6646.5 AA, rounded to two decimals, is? 16.51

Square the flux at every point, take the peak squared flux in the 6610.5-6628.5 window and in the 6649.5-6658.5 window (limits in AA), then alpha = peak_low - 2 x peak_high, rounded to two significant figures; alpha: -68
